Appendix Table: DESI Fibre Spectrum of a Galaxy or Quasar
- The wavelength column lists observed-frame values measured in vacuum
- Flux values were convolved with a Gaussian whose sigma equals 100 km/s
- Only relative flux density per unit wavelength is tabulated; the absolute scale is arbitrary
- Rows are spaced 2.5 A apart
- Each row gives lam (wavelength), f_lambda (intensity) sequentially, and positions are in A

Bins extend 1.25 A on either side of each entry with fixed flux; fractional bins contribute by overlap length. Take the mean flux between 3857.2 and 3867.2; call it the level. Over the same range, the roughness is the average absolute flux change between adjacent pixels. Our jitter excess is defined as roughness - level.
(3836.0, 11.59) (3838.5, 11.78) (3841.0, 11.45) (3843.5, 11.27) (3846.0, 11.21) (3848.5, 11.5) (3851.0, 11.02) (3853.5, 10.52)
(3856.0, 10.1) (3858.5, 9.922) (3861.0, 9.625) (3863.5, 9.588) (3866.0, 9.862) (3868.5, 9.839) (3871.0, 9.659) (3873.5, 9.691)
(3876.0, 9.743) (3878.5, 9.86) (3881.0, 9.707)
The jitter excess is -9.5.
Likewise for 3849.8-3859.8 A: -10.0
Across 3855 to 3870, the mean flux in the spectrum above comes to 9.8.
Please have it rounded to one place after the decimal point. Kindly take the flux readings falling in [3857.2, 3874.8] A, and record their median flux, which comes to 9.7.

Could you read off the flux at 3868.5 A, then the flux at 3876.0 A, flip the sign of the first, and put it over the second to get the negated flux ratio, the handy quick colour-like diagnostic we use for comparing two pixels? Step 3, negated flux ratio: -1.01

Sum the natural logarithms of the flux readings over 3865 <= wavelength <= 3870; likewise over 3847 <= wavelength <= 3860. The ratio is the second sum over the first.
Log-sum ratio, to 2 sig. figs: 2.6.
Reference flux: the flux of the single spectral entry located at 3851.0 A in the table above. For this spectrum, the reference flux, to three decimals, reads 11.020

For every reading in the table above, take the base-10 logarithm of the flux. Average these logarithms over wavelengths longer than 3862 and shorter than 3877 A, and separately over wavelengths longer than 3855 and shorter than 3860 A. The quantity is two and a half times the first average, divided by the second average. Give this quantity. 2.47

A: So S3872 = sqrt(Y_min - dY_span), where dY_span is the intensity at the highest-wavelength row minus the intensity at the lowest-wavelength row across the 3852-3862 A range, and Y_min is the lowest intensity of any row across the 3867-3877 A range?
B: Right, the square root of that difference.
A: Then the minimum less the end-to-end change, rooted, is 3.25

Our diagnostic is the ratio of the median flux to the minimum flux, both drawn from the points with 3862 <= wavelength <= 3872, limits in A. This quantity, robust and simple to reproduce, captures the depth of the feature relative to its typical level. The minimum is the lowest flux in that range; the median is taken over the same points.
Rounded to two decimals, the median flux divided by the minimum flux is 1.02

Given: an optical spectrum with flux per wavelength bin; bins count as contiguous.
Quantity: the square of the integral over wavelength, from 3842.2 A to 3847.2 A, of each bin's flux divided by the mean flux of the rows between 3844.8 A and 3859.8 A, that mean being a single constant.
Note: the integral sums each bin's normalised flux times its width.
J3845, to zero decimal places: 28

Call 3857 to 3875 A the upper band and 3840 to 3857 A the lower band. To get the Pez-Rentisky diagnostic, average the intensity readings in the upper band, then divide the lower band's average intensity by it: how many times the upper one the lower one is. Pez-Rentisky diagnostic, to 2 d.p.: 1.13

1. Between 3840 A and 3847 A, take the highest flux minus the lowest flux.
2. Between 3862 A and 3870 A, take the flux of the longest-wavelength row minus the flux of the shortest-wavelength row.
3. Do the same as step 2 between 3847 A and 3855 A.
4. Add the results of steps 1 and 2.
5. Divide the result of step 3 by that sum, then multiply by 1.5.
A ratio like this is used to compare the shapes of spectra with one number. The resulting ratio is -3.0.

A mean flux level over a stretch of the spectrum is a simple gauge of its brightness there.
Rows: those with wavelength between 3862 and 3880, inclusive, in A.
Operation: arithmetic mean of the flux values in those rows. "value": 9.7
